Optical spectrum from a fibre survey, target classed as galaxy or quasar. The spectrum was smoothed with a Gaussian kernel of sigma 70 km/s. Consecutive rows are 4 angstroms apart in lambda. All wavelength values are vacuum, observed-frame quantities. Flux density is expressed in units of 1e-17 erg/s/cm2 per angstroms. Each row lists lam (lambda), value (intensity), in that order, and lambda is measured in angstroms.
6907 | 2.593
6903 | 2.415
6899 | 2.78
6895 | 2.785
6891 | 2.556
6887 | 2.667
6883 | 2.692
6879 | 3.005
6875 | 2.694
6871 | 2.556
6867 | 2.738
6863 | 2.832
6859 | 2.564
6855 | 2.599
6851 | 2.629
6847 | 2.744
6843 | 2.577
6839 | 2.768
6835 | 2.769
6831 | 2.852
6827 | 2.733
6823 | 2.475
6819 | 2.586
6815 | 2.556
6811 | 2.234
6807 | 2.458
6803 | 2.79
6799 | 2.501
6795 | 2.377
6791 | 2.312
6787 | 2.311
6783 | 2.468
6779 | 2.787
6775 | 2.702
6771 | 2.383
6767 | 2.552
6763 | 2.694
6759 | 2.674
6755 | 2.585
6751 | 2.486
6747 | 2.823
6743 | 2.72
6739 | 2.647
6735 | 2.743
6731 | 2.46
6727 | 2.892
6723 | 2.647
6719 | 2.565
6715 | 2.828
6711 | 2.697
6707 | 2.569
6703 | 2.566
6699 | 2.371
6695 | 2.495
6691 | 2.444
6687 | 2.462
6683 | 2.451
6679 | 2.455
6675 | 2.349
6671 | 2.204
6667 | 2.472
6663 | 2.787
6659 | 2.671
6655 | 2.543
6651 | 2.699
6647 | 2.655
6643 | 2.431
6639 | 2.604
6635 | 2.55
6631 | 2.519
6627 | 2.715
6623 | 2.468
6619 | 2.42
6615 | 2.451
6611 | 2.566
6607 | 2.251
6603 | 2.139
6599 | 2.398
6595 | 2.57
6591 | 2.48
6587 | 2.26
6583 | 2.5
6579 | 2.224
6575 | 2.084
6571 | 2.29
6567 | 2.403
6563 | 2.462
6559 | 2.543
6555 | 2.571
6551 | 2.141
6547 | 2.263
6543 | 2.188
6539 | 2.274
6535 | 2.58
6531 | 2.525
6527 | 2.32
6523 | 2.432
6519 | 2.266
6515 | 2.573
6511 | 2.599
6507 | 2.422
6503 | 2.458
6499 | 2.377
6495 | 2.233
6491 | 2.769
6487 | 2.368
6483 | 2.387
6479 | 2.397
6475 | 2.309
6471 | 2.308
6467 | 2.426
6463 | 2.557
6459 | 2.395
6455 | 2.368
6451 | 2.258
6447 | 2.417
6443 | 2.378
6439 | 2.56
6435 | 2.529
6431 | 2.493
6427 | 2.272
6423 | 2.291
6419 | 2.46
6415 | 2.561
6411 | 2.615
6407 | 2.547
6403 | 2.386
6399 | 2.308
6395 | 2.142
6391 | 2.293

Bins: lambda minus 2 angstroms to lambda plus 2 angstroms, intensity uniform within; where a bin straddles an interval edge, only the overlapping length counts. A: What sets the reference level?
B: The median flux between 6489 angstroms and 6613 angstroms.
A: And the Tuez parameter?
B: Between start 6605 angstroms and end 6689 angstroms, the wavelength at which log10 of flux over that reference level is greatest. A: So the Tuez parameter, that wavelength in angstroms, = 6663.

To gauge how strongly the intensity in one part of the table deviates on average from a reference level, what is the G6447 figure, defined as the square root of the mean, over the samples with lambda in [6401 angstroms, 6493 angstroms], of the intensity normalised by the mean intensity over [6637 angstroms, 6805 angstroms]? 0.97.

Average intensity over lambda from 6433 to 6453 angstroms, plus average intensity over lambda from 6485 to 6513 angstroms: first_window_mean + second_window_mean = 4.89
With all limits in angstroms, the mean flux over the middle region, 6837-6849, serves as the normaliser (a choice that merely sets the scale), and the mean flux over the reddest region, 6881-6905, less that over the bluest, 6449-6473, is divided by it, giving 0.10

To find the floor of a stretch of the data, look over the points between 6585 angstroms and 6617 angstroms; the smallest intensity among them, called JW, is 2.139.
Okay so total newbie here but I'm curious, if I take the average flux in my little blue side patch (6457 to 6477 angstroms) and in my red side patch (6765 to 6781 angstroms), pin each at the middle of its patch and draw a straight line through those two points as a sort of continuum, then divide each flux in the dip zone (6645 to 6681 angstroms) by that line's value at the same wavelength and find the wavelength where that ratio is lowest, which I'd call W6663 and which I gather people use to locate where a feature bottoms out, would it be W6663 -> 6671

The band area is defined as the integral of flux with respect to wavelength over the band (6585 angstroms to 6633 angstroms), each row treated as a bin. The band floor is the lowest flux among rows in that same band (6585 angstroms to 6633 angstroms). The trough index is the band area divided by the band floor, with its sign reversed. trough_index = -54.7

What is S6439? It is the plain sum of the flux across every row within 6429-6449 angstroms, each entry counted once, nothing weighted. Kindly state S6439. 12.4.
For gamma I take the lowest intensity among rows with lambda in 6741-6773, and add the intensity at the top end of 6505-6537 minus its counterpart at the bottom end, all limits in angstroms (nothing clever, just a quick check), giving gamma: 2.54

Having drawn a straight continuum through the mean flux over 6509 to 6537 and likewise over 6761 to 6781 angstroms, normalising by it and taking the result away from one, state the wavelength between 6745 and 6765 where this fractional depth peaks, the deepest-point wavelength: 6751 angstroms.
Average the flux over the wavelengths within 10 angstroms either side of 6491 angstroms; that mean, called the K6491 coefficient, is 2.43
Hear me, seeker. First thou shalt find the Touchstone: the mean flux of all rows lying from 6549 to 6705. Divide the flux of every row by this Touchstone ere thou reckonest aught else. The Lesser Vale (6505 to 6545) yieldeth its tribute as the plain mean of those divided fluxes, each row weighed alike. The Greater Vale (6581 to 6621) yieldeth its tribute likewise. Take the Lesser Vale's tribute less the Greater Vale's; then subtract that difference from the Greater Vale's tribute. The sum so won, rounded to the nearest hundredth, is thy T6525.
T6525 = 0.97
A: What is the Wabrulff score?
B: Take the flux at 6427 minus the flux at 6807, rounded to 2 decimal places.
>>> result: -0.19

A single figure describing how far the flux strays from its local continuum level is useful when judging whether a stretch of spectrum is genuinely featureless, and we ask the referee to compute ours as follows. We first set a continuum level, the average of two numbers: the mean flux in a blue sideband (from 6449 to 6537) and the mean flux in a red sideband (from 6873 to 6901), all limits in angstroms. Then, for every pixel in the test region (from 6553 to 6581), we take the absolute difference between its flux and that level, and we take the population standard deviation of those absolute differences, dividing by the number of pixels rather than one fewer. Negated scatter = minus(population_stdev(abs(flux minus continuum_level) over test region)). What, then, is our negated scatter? -0.164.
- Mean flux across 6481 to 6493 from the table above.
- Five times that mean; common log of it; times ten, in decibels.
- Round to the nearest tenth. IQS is 11.0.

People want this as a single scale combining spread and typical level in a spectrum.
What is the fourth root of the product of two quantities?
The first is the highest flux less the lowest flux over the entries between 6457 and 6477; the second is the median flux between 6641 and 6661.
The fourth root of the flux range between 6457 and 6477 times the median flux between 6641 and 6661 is 0.90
